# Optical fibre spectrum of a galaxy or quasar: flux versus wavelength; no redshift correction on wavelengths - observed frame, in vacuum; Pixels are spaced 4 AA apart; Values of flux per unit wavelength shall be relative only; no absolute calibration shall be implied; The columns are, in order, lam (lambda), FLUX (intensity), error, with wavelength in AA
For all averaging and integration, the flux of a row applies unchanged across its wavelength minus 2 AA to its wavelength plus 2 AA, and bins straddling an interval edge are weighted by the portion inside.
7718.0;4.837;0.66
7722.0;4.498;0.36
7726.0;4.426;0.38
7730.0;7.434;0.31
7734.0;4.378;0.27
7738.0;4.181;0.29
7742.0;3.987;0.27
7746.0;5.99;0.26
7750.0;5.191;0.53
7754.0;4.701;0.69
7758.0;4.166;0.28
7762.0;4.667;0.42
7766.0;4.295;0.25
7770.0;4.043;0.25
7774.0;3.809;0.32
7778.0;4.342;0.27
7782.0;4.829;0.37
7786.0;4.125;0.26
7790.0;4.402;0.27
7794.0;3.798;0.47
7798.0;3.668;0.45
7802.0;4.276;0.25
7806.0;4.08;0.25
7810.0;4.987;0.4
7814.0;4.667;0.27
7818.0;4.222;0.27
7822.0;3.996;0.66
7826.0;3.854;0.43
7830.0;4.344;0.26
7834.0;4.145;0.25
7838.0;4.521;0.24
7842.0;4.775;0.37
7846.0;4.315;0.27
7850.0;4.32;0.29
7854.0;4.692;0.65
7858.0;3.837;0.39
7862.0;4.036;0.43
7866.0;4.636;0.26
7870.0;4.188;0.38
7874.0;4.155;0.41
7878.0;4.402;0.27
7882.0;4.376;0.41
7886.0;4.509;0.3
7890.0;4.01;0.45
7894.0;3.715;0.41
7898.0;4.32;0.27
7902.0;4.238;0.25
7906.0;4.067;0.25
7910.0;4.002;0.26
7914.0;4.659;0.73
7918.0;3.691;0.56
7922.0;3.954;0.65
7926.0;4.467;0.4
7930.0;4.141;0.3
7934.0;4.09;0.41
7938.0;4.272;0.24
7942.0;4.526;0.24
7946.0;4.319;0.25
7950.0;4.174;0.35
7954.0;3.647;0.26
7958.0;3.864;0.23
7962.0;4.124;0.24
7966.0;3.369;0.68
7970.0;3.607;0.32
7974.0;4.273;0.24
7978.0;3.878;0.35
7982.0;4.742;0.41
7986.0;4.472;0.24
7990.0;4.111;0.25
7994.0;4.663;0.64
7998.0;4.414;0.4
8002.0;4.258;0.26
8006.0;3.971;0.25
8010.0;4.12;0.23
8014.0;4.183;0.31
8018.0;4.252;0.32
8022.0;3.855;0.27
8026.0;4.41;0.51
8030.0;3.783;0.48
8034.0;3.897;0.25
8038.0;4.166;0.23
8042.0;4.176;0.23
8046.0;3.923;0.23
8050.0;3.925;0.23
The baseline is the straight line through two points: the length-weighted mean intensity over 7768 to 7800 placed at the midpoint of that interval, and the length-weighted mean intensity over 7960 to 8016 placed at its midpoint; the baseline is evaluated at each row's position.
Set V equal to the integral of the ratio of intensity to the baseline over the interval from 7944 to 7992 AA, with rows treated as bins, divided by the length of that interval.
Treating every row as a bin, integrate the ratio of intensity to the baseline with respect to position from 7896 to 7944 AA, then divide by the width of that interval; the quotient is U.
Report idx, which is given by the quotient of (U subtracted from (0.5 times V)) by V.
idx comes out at -0.540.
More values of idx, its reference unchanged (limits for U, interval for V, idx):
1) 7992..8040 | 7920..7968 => -0.518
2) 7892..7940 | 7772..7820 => -0.465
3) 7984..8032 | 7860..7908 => -0.493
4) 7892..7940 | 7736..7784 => -0.410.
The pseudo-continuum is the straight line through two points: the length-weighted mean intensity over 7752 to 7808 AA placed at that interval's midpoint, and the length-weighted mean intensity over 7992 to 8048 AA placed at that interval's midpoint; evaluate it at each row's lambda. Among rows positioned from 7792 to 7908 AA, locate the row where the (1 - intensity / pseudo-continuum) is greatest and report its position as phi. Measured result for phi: 7798.0 AA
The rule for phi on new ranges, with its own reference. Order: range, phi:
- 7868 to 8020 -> 7966.0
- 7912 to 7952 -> 7918.0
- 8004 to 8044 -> 8030.0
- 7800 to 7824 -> 7822.0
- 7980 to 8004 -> 7990.0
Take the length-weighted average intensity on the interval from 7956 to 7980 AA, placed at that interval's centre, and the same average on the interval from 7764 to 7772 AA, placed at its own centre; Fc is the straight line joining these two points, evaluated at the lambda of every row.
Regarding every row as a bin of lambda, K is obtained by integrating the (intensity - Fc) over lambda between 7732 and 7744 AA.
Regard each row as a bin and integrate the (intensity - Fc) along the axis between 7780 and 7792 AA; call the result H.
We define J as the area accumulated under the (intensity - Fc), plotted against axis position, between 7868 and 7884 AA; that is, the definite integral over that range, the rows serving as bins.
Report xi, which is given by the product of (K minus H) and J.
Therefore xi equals -19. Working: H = 3.7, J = 4.5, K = -0.4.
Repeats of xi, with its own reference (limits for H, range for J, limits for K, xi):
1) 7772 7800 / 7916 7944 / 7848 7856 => 27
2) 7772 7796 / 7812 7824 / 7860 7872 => 4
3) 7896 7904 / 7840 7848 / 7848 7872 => 15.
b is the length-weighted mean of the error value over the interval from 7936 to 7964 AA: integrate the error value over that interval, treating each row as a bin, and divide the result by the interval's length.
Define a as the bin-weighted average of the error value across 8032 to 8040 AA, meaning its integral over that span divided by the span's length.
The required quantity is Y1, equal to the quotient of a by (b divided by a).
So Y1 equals 0.22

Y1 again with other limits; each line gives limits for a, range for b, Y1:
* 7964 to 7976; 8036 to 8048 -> 0.74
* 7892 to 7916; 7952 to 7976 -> 0.40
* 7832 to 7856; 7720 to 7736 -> 0.36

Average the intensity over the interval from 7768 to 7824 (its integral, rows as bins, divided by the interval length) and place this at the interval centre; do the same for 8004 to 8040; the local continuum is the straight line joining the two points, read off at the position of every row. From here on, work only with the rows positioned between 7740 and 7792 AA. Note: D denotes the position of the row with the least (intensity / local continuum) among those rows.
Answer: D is 7774.0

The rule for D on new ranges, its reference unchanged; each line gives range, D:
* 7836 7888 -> 7858.0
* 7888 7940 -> 7918.0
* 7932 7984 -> 7966.0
